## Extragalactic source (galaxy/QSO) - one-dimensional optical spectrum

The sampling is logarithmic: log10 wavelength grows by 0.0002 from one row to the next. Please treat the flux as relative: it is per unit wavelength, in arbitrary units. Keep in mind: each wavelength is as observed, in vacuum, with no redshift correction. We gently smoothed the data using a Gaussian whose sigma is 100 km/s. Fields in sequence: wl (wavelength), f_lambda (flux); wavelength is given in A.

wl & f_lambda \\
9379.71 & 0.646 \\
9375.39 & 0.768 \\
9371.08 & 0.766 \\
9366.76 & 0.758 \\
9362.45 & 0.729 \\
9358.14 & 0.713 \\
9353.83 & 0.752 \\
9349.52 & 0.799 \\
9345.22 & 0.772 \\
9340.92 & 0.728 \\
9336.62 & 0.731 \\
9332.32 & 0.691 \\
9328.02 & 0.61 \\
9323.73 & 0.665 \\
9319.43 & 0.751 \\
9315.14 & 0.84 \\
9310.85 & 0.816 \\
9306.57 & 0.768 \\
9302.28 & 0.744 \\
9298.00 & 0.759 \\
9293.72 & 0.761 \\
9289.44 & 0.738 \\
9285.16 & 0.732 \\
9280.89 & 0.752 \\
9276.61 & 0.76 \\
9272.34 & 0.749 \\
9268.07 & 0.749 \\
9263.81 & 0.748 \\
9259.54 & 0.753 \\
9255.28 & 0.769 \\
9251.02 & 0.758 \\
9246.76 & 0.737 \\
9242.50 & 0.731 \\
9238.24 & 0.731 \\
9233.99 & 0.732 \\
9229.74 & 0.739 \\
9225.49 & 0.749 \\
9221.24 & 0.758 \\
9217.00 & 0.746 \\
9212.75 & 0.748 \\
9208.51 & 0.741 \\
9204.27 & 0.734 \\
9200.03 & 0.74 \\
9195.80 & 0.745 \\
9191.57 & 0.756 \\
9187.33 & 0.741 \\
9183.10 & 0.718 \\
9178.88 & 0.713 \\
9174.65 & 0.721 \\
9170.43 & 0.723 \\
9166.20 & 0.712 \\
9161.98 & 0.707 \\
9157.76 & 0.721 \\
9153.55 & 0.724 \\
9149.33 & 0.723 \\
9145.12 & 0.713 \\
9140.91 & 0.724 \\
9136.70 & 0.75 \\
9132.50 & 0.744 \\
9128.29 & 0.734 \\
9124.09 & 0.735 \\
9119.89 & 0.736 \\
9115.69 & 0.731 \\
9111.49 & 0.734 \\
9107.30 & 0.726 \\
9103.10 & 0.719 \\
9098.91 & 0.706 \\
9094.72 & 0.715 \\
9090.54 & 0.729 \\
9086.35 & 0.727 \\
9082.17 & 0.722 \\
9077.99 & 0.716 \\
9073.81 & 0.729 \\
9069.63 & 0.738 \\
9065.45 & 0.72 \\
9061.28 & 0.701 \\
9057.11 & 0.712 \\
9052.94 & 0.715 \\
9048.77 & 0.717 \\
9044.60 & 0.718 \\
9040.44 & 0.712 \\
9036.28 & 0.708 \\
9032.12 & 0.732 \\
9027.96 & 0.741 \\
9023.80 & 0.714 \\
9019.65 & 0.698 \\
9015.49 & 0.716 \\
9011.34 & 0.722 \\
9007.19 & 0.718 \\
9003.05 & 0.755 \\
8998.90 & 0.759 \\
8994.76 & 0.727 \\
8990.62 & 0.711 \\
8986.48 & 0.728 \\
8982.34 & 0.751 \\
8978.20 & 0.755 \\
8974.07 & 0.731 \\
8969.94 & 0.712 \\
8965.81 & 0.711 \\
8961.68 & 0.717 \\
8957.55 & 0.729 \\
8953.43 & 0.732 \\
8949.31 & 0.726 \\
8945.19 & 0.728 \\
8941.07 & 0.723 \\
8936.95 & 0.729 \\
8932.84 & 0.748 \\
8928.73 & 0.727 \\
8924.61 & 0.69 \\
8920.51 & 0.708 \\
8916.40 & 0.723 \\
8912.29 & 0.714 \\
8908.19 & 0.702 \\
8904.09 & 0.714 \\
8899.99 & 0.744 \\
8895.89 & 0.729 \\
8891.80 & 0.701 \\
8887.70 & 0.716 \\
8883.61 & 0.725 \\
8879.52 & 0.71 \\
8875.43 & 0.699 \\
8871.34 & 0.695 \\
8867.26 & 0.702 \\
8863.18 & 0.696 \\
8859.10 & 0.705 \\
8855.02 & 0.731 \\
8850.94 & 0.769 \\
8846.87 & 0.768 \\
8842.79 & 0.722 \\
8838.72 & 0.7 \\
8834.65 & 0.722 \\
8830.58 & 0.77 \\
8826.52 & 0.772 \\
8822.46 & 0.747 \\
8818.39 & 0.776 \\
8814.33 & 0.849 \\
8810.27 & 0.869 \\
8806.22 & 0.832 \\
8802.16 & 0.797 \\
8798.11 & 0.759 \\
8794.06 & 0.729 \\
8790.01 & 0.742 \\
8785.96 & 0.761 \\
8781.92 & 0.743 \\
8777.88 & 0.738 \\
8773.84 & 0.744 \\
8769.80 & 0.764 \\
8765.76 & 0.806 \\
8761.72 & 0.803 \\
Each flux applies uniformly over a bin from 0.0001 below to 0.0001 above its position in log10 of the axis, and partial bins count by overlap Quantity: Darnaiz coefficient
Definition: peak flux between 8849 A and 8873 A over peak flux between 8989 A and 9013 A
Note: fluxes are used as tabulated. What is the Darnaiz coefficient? 1.01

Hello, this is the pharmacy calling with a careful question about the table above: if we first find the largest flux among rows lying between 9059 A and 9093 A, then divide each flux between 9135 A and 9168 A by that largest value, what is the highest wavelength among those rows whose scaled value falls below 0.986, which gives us 9166.20 A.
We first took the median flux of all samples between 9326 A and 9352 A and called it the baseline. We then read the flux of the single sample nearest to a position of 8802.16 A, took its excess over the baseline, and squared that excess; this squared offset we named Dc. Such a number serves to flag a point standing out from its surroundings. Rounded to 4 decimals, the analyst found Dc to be 0.0046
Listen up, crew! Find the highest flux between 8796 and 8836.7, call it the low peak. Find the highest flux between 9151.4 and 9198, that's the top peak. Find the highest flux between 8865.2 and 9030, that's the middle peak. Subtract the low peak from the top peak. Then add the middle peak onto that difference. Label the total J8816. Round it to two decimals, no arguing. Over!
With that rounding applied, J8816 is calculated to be 0.65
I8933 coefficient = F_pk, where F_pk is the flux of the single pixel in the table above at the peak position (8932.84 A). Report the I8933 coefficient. 0.748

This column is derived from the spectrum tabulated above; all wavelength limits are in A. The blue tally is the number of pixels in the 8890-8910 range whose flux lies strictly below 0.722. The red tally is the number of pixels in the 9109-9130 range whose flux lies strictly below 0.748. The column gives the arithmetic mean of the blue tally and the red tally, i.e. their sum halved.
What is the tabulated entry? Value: 4.0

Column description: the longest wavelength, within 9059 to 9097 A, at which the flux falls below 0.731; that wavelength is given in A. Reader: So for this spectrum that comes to 9094.72 A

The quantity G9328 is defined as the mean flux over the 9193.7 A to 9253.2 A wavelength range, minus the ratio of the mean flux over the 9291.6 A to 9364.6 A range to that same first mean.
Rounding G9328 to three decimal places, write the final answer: -0.259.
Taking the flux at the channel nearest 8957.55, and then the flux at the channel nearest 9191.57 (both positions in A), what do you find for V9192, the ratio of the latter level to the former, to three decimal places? 1.037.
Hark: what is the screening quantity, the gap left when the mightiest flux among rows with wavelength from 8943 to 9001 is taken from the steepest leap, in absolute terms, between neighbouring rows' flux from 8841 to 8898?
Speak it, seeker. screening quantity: -0.713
